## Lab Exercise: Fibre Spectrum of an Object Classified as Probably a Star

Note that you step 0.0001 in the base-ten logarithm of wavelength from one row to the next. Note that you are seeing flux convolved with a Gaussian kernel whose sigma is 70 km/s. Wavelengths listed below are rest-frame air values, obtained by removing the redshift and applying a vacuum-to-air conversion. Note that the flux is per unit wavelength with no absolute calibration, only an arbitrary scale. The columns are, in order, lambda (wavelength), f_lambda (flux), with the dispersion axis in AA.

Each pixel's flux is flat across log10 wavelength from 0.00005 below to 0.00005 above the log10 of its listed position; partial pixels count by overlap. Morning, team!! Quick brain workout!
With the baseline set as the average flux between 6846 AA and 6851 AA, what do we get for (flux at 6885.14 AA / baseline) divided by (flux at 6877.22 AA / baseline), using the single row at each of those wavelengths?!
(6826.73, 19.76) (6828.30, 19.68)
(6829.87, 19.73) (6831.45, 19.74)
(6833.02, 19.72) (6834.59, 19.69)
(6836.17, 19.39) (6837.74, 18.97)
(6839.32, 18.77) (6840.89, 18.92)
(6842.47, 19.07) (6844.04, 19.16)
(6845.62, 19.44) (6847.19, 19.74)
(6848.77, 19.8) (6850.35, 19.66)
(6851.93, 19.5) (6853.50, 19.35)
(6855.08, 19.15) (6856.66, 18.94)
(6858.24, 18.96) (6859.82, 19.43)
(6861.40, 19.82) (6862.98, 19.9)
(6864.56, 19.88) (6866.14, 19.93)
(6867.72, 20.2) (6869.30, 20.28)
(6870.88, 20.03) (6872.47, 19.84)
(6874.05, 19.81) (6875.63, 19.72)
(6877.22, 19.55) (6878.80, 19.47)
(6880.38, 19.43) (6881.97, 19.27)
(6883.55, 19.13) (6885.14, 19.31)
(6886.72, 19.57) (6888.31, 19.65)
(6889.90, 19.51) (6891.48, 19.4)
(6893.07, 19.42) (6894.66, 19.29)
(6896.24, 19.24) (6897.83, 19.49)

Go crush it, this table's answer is 0.99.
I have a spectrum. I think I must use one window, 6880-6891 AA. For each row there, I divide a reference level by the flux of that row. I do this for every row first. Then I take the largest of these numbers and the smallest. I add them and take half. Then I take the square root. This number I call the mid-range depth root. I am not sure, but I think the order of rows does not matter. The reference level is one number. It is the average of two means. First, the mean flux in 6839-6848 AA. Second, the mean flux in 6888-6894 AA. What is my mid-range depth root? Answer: 1.00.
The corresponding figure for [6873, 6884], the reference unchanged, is 1.00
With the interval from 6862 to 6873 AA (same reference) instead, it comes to 0.98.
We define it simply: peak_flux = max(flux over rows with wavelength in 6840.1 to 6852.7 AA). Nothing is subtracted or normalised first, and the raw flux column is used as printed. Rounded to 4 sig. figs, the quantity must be 19.80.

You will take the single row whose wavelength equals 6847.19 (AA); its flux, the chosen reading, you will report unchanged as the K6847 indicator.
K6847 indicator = 19.74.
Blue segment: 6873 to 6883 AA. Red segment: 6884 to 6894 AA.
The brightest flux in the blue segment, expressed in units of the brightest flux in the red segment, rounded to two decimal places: 1.01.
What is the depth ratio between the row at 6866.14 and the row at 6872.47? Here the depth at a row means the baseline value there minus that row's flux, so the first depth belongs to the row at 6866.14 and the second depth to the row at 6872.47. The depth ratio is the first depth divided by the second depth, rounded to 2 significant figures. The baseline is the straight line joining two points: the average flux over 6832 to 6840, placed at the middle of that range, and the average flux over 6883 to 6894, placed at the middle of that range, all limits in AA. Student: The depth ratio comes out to 1.2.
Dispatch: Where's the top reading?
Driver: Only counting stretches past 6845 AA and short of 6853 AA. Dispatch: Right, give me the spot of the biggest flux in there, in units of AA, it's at 6848.77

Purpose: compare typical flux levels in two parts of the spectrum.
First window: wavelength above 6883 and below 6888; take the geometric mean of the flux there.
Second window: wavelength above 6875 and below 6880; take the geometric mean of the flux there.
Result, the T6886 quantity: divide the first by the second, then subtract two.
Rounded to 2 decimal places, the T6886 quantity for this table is -1.01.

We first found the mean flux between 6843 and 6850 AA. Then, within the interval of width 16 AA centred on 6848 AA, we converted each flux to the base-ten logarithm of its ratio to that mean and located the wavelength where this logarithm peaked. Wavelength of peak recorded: 6848.77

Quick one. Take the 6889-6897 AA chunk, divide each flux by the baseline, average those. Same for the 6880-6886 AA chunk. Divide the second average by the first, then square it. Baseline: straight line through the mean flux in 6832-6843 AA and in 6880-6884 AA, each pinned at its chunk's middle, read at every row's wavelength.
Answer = 0.99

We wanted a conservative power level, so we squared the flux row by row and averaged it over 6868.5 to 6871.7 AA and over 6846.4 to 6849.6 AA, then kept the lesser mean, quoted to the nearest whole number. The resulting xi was 391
